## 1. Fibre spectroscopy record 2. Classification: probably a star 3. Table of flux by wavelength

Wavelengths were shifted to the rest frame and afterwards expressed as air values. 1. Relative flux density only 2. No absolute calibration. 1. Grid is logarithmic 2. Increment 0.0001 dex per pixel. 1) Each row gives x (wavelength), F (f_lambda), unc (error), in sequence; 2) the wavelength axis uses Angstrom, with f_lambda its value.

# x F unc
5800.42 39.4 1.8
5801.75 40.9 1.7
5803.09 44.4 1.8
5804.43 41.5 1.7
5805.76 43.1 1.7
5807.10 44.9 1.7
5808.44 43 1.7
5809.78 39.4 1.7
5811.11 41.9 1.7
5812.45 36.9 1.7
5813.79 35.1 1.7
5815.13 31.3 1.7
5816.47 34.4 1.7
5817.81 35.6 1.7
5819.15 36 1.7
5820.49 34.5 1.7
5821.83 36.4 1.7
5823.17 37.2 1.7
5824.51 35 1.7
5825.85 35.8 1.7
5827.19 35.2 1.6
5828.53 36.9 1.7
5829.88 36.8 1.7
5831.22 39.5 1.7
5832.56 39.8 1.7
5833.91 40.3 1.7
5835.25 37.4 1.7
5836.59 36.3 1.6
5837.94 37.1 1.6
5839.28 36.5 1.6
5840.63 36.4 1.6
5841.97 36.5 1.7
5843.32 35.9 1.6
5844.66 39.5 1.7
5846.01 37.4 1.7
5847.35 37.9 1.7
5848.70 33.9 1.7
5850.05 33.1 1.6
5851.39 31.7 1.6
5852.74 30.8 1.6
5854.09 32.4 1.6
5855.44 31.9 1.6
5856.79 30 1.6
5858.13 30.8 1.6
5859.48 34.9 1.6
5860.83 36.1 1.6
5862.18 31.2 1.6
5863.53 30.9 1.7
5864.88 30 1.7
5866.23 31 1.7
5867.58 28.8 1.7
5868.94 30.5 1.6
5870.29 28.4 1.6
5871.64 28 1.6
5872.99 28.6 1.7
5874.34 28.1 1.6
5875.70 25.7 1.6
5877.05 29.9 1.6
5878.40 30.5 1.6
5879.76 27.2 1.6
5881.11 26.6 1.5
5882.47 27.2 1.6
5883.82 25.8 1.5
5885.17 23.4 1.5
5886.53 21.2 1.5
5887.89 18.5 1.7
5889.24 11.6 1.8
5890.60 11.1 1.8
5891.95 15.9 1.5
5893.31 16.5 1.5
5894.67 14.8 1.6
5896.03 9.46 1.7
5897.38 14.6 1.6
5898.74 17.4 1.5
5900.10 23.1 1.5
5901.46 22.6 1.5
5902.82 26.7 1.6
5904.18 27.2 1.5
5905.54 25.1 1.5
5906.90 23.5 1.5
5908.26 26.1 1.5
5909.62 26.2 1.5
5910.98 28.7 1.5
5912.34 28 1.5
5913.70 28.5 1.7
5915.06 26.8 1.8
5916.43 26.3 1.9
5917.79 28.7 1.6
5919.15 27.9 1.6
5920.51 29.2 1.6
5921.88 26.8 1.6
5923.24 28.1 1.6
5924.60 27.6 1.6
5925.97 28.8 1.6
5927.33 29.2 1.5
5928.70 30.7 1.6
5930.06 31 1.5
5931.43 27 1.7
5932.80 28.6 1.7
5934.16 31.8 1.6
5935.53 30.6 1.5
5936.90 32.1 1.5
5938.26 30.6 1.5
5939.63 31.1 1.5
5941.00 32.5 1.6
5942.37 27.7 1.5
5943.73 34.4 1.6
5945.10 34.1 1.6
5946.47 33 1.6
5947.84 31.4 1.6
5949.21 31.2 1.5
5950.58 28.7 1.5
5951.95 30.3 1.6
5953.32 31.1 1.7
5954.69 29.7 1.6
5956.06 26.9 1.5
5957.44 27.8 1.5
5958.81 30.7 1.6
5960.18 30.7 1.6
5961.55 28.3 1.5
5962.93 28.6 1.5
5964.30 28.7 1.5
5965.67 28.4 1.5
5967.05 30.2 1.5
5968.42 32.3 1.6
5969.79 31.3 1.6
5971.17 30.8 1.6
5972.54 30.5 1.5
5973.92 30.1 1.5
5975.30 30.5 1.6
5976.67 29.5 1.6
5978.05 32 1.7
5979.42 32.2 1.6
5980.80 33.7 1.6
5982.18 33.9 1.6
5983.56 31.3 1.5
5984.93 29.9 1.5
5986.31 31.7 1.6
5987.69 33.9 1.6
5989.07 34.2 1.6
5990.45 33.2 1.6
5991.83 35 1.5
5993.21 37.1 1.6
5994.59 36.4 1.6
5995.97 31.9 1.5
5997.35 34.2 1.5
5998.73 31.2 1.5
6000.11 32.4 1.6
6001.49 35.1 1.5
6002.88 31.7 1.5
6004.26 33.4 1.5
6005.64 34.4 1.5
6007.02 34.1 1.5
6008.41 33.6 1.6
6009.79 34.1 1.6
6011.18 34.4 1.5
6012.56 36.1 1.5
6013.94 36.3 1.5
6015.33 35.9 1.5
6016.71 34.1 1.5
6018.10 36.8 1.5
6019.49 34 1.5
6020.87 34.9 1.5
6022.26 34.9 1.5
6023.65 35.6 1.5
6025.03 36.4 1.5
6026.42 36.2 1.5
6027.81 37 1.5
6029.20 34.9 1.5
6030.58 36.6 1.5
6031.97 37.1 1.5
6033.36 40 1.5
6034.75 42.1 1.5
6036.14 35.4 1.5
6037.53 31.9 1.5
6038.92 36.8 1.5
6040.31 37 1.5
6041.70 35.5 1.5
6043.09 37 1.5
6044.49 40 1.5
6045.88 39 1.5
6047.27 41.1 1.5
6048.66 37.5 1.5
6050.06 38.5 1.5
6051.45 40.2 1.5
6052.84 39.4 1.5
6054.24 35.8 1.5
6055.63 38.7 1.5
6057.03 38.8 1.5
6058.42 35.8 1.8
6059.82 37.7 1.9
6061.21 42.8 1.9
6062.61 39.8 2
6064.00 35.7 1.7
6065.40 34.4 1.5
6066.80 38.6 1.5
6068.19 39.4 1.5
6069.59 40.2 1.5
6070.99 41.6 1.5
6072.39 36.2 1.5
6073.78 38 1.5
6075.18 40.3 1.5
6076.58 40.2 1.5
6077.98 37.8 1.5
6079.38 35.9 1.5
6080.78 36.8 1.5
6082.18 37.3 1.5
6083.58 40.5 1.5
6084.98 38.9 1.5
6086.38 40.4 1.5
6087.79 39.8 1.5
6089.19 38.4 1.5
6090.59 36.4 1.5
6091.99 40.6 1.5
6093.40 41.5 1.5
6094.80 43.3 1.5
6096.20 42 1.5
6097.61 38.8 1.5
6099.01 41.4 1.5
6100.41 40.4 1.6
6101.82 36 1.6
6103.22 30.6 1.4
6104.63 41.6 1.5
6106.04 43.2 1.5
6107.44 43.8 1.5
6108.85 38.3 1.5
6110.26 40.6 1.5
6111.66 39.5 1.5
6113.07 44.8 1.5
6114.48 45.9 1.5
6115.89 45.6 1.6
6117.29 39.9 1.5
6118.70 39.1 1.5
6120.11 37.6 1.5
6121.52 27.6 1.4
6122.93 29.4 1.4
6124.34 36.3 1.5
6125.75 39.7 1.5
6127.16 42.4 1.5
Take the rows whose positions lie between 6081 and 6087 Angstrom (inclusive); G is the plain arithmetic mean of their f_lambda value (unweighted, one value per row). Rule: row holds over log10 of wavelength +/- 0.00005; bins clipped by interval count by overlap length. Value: 39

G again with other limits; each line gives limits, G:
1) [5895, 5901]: 16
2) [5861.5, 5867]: 31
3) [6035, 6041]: 35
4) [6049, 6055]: 38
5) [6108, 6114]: 41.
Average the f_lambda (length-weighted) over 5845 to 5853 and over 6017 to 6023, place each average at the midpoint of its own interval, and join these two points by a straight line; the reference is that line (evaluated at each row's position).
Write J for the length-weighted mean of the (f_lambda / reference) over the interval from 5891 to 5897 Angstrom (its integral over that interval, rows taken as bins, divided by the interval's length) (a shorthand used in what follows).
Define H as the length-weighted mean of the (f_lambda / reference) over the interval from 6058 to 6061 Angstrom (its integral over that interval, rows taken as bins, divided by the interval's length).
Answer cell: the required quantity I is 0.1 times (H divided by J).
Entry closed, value 0.27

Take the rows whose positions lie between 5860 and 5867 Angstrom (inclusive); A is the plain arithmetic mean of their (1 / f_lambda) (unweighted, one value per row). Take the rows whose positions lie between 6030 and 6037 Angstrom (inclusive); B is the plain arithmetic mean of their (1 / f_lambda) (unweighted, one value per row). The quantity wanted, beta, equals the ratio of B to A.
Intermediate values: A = 0.0315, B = 0.0263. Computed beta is 0.83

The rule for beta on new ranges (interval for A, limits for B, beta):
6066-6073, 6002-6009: 1.17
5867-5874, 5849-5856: 0.90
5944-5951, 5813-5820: 0.92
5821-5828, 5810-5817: 1.01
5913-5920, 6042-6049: 0.71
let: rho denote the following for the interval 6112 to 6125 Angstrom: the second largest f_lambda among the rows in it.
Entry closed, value 45.6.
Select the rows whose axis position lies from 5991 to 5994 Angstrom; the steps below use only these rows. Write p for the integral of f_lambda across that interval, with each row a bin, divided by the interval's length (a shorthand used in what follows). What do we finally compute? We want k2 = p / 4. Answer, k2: 9.0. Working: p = 36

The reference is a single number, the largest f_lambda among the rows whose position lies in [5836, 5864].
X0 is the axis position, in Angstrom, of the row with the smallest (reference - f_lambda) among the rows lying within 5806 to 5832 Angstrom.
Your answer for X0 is 5807.10 Angstrom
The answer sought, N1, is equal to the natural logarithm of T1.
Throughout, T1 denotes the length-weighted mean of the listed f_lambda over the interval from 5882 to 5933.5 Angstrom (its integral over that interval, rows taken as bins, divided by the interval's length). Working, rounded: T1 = 24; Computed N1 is 3.18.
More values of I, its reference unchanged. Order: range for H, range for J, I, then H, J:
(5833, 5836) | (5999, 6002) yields 0.12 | 1.13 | 0.95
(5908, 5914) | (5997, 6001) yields 0.09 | 0.79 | 0.93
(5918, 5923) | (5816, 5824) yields 0.08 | 0.81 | 1.04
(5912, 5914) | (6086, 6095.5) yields 0.07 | 0.81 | 1.14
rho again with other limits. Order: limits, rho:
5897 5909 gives 26.7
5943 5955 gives 34.1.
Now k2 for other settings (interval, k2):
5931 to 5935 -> 7.3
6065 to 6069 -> 9.4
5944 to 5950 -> 8.1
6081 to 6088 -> 9.8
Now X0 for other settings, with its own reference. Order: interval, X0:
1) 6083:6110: 6107.44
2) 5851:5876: 5860.83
